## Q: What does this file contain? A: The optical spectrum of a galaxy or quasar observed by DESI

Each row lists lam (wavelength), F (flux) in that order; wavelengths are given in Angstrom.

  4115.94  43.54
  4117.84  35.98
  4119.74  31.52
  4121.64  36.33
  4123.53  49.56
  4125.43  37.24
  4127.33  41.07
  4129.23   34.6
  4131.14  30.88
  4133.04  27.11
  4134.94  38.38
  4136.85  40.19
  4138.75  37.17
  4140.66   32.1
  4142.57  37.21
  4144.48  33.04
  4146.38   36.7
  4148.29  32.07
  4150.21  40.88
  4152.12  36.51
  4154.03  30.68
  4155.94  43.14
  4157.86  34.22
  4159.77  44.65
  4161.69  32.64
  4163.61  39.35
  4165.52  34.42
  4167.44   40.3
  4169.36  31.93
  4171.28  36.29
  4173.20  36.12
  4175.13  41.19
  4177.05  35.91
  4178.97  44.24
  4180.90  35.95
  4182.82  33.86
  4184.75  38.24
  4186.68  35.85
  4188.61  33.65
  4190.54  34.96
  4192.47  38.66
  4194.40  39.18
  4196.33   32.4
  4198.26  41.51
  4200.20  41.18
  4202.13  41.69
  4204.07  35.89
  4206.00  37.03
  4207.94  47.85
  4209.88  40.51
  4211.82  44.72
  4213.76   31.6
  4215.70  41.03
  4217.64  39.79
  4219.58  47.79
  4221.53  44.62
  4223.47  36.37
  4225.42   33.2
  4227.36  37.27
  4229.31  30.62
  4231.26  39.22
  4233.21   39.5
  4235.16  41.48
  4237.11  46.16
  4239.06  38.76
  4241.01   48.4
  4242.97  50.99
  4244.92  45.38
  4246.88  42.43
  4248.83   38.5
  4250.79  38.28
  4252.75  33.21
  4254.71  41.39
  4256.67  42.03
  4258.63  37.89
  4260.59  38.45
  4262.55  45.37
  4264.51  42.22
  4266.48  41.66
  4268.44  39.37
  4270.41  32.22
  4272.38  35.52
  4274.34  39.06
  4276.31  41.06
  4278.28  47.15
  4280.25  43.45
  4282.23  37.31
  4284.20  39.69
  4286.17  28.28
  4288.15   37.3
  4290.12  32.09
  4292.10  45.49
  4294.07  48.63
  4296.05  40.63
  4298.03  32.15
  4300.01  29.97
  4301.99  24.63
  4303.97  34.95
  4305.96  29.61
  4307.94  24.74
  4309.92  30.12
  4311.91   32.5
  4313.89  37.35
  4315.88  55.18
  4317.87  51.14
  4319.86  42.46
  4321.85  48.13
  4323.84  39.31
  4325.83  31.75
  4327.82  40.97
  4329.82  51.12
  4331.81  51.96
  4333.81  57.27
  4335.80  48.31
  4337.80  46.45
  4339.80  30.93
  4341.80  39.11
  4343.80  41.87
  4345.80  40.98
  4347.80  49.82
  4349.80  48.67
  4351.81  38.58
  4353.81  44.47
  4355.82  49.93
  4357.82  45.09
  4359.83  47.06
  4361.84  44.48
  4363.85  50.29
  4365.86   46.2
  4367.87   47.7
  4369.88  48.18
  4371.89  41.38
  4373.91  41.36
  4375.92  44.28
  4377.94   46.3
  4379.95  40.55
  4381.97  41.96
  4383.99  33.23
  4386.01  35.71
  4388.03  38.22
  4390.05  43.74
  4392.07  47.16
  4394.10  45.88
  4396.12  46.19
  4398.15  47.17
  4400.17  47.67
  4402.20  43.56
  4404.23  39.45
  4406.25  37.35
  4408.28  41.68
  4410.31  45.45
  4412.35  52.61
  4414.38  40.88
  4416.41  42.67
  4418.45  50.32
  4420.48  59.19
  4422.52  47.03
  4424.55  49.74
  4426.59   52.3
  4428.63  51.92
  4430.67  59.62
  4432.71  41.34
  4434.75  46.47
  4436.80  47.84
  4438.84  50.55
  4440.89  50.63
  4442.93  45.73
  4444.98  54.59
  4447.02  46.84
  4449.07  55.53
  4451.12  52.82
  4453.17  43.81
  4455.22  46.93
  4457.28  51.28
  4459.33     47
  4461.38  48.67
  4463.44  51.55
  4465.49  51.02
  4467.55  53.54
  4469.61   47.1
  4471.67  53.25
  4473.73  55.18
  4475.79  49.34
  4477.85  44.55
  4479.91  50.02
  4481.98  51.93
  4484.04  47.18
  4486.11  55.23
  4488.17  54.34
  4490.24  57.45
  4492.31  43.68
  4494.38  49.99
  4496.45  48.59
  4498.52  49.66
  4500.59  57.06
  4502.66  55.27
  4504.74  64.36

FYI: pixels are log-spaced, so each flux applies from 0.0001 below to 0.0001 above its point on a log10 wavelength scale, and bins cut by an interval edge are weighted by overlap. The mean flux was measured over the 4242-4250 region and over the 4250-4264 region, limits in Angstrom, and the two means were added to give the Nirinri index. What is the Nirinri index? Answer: 83.8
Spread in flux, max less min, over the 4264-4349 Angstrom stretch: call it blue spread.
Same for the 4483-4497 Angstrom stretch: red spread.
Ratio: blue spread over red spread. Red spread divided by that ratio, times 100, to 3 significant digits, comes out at 581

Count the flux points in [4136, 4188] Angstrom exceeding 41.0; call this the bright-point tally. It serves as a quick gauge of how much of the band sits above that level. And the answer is 4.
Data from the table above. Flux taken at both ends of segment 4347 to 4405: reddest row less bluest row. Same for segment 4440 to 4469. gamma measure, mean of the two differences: -4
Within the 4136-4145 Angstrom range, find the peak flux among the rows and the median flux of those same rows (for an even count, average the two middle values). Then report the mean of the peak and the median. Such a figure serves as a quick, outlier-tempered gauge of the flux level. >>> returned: 39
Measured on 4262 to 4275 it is 42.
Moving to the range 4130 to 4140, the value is 39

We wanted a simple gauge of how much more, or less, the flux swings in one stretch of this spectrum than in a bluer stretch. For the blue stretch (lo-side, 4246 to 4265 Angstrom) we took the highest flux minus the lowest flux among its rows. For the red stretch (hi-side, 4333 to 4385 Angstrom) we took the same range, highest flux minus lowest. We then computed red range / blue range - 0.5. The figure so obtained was 1.7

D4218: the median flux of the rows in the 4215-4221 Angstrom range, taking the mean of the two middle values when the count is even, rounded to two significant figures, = 41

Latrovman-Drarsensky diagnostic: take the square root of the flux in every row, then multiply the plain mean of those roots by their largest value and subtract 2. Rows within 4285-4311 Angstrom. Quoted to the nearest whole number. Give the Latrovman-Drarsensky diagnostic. 38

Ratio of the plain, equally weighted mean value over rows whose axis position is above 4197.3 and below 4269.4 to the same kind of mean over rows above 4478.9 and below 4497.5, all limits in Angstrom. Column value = 0.80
